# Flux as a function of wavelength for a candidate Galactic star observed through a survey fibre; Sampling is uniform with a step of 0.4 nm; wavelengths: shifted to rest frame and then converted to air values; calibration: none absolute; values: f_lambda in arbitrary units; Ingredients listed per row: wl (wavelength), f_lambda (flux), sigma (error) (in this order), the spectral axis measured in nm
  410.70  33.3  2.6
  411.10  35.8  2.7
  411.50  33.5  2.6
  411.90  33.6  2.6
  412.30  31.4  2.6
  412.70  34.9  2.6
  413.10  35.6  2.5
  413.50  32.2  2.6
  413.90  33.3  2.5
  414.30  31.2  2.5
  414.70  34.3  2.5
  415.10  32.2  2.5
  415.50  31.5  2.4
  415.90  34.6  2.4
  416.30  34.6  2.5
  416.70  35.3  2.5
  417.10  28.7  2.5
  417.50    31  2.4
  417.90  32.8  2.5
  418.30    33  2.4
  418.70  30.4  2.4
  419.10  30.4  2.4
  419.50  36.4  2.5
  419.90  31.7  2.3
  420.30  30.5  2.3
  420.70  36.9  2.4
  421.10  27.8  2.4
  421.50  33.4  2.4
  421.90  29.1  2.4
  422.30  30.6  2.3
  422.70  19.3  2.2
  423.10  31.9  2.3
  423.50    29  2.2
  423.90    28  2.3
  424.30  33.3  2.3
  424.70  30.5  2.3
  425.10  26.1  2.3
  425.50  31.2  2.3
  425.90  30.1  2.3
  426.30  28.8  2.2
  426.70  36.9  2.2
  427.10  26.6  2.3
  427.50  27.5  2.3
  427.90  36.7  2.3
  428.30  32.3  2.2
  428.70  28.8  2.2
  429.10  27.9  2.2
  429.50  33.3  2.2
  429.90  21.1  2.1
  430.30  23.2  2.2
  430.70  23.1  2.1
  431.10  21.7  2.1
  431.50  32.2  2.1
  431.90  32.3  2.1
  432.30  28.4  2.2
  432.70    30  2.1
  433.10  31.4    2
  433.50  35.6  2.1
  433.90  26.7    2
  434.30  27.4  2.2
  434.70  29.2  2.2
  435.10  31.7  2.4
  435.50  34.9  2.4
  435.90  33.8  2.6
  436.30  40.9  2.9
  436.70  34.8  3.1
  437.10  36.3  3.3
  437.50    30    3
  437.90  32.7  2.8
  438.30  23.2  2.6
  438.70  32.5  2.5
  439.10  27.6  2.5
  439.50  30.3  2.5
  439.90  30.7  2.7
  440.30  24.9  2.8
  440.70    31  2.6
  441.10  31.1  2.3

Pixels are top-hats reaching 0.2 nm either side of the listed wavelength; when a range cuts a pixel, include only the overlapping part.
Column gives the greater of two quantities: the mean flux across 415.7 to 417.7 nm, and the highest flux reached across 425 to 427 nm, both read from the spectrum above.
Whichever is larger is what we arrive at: 36.9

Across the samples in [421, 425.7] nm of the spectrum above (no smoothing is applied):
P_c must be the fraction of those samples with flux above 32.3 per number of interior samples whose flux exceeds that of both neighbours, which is 0.042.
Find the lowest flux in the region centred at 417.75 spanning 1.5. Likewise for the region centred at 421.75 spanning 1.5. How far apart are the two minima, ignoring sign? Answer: 1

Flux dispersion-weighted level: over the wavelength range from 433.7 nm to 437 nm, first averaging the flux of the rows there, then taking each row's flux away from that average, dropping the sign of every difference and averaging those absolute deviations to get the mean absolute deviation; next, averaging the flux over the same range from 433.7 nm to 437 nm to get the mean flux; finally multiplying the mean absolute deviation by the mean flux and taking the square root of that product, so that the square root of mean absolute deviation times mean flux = 10.9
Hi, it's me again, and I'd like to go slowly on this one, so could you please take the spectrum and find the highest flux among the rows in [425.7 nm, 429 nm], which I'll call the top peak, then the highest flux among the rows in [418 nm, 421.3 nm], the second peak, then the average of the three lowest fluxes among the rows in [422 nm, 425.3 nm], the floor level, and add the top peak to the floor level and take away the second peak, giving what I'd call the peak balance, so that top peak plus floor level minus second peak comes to 24.5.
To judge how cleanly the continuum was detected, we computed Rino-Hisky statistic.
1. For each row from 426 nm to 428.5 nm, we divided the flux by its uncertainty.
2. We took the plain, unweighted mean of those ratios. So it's 14.0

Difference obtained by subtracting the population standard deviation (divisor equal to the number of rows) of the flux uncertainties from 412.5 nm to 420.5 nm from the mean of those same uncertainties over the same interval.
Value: 2.38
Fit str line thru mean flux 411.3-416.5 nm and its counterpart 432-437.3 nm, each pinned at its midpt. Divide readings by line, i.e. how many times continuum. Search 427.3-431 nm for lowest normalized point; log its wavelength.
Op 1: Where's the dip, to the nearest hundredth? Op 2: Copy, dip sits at 429.90 nm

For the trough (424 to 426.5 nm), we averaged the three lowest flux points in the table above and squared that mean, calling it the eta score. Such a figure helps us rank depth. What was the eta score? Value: 803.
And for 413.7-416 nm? 1001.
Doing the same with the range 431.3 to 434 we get 805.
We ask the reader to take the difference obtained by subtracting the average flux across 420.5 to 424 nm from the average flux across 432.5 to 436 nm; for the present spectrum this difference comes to 2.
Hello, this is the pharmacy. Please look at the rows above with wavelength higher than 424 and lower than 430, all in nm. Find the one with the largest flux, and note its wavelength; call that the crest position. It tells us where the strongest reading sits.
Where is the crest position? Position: 426.70 nm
